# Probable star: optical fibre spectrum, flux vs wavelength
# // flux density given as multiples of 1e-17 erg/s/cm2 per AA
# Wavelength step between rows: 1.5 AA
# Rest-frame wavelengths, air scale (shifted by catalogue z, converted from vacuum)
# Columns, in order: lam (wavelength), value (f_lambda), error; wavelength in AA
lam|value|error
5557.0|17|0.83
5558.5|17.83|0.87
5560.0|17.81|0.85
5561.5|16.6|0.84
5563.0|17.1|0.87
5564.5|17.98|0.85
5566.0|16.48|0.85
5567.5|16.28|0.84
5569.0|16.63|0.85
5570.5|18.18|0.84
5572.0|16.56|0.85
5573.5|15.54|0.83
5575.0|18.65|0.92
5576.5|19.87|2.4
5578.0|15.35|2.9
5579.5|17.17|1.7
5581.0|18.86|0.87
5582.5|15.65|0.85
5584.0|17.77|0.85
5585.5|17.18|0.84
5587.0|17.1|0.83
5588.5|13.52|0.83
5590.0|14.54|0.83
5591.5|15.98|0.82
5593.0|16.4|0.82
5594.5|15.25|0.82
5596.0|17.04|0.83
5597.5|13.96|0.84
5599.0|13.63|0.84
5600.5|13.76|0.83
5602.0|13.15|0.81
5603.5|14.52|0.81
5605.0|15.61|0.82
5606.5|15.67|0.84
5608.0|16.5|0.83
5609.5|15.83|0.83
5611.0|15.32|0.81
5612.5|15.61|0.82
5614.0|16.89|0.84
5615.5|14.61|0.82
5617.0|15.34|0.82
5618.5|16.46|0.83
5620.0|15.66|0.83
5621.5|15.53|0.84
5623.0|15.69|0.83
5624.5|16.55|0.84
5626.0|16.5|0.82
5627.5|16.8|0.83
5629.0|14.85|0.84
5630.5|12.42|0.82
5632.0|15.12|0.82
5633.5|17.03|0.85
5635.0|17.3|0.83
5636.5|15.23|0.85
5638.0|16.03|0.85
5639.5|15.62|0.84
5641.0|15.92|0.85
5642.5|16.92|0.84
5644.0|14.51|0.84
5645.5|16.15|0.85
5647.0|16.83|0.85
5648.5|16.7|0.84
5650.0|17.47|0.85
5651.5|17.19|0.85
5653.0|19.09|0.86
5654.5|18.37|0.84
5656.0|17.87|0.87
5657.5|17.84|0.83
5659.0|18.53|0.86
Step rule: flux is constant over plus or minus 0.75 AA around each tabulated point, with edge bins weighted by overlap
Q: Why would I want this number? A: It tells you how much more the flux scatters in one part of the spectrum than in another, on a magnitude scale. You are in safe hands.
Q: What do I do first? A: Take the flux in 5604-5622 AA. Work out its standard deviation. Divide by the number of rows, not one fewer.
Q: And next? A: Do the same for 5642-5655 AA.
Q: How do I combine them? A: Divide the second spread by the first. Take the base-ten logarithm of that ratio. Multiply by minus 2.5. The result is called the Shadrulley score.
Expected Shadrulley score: -0.80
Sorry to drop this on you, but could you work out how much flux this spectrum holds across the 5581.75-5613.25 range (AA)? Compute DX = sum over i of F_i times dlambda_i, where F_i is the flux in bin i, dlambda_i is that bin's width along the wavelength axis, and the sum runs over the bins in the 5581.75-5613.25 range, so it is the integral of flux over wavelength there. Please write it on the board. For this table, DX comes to 486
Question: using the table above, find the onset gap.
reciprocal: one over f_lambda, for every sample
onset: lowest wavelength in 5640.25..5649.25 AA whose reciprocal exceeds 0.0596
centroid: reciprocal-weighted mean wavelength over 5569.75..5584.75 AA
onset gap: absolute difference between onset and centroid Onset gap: 63.7 AA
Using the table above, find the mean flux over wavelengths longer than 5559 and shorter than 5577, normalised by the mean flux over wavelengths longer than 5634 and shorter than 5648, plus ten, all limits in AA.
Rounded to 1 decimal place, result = 11.1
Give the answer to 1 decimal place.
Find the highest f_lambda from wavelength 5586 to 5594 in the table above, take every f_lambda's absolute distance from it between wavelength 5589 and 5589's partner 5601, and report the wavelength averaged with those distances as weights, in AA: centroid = 5596.3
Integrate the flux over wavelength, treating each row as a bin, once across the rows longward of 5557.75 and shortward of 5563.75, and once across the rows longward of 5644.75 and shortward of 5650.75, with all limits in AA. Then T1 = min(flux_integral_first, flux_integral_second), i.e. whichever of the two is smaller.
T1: 101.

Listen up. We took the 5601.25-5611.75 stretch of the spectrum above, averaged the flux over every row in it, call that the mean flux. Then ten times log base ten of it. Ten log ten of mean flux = 11.8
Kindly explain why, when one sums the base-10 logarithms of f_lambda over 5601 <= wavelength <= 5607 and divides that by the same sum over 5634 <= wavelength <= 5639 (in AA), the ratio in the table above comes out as 1.3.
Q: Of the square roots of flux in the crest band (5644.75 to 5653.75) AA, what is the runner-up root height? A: 4.18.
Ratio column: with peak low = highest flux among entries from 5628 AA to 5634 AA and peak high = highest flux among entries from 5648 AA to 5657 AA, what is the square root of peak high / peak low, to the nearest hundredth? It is 1.06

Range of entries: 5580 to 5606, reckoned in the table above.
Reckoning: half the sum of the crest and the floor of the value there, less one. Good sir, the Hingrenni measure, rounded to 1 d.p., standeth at 15.0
